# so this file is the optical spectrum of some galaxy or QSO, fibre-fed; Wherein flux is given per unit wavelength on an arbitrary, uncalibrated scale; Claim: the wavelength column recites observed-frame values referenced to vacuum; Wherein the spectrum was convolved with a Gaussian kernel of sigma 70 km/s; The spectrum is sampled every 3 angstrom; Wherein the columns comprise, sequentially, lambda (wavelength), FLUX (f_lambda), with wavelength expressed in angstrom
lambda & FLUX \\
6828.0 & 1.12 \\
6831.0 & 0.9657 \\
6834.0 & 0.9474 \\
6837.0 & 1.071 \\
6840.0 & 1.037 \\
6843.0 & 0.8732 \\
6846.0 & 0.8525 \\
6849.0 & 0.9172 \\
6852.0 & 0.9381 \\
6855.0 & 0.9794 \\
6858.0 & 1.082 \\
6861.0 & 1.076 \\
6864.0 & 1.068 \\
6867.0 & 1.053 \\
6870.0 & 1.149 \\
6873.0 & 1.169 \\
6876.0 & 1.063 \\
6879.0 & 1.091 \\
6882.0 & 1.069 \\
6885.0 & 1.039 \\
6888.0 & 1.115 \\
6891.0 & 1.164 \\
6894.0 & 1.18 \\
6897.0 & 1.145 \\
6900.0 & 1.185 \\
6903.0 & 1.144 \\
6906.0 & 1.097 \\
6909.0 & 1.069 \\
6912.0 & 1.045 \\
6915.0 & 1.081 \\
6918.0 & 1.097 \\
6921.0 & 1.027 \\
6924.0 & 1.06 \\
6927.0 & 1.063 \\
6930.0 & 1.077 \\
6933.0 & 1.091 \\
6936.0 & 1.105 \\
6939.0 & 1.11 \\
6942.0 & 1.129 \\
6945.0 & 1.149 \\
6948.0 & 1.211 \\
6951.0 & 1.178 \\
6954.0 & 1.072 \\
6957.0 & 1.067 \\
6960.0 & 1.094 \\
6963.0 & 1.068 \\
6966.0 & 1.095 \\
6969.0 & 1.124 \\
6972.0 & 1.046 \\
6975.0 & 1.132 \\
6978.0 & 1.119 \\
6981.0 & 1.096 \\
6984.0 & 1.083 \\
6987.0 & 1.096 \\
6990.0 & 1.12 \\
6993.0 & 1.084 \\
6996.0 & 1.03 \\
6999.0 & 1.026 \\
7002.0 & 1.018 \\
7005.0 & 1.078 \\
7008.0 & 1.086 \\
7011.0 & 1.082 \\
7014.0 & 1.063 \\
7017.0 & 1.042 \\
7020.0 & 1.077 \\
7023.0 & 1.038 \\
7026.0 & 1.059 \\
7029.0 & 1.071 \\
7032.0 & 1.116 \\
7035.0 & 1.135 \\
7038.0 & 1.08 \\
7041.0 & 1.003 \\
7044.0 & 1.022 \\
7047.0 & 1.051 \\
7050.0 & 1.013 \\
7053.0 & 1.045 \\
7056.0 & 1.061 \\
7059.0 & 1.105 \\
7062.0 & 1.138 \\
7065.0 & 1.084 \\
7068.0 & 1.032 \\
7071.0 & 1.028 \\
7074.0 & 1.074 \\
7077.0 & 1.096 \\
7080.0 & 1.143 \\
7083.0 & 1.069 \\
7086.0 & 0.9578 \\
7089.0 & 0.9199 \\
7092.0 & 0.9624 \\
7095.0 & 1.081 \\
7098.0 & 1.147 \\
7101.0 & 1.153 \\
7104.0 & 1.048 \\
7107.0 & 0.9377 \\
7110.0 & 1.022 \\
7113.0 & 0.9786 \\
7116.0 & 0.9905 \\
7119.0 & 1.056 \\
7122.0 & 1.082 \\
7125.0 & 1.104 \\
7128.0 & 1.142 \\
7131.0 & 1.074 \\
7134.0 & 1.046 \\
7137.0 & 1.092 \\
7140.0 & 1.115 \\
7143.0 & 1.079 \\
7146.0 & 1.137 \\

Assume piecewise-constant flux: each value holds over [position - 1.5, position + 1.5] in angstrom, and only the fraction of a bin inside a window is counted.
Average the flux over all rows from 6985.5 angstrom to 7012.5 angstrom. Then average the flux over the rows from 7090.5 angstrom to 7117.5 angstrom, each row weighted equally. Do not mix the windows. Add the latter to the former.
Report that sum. 2.10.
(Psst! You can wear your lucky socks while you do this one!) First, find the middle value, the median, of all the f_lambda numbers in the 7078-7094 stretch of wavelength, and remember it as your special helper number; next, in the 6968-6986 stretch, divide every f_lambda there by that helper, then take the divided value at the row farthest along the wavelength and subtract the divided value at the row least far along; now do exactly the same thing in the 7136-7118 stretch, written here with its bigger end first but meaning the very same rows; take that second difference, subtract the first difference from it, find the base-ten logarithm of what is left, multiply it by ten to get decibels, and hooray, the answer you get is -15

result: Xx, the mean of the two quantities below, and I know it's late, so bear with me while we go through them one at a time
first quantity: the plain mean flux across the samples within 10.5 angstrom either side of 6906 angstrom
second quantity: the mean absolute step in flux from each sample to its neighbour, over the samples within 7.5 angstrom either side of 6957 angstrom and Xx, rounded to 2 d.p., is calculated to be 0.58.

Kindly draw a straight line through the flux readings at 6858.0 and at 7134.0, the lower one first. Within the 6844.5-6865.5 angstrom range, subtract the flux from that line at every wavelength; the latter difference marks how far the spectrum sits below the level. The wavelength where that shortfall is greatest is 6846.0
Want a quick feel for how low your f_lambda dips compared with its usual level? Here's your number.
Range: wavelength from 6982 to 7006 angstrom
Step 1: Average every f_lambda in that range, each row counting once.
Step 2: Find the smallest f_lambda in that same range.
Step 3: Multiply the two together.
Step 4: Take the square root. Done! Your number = 1.04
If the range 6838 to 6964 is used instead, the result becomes 0.96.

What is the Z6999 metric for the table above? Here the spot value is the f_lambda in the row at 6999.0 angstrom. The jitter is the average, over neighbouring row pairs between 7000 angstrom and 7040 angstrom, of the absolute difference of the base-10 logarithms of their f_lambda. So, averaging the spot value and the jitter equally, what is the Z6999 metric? 0.519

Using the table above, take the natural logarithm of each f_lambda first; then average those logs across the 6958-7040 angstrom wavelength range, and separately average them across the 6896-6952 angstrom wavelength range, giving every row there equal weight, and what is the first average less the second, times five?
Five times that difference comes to -0.13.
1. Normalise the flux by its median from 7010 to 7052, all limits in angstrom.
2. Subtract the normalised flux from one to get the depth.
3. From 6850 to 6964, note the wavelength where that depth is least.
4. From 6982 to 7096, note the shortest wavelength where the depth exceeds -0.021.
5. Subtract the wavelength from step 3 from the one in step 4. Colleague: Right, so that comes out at 36 angstrom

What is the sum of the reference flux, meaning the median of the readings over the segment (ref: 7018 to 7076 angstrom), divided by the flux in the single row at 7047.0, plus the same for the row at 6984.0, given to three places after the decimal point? 1.989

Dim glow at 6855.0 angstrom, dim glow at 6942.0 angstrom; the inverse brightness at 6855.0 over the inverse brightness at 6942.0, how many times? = 1.15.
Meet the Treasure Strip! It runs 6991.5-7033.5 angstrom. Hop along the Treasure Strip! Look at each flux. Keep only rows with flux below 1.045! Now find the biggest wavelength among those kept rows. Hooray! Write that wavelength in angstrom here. 7023.0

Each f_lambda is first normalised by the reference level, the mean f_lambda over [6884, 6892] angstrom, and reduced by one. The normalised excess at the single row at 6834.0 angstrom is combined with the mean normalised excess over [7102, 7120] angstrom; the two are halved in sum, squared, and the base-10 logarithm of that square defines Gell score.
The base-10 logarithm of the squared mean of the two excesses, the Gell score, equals -1.9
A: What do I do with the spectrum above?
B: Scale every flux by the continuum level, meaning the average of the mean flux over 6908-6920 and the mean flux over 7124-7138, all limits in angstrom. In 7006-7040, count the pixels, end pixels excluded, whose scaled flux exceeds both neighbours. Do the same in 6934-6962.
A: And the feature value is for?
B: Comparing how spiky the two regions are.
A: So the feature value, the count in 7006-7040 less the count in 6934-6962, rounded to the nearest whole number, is 1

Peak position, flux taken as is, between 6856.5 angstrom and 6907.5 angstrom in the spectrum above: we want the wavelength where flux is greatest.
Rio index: 6900.0 angstrom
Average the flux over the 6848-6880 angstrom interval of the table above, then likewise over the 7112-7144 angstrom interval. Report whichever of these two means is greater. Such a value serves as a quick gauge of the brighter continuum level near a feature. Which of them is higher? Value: 1.07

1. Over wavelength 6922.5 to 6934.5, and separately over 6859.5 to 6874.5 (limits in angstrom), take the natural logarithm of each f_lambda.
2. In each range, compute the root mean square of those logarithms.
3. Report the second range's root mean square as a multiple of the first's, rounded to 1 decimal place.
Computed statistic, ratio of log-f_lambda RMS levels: 1.5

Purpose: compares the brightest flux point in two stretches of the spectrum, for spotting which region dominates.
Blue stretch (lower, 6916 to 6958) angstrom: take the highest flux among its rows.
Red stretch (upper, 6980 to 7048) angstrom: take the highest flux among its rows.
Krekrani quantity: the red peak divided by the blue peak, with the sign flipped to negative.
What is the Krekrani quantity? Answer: -0.94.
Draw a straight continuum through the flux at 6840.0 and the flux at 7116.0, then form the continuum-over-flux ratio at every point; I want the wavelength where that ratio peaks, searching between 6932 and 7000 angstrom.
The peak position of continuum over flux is 6999.0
